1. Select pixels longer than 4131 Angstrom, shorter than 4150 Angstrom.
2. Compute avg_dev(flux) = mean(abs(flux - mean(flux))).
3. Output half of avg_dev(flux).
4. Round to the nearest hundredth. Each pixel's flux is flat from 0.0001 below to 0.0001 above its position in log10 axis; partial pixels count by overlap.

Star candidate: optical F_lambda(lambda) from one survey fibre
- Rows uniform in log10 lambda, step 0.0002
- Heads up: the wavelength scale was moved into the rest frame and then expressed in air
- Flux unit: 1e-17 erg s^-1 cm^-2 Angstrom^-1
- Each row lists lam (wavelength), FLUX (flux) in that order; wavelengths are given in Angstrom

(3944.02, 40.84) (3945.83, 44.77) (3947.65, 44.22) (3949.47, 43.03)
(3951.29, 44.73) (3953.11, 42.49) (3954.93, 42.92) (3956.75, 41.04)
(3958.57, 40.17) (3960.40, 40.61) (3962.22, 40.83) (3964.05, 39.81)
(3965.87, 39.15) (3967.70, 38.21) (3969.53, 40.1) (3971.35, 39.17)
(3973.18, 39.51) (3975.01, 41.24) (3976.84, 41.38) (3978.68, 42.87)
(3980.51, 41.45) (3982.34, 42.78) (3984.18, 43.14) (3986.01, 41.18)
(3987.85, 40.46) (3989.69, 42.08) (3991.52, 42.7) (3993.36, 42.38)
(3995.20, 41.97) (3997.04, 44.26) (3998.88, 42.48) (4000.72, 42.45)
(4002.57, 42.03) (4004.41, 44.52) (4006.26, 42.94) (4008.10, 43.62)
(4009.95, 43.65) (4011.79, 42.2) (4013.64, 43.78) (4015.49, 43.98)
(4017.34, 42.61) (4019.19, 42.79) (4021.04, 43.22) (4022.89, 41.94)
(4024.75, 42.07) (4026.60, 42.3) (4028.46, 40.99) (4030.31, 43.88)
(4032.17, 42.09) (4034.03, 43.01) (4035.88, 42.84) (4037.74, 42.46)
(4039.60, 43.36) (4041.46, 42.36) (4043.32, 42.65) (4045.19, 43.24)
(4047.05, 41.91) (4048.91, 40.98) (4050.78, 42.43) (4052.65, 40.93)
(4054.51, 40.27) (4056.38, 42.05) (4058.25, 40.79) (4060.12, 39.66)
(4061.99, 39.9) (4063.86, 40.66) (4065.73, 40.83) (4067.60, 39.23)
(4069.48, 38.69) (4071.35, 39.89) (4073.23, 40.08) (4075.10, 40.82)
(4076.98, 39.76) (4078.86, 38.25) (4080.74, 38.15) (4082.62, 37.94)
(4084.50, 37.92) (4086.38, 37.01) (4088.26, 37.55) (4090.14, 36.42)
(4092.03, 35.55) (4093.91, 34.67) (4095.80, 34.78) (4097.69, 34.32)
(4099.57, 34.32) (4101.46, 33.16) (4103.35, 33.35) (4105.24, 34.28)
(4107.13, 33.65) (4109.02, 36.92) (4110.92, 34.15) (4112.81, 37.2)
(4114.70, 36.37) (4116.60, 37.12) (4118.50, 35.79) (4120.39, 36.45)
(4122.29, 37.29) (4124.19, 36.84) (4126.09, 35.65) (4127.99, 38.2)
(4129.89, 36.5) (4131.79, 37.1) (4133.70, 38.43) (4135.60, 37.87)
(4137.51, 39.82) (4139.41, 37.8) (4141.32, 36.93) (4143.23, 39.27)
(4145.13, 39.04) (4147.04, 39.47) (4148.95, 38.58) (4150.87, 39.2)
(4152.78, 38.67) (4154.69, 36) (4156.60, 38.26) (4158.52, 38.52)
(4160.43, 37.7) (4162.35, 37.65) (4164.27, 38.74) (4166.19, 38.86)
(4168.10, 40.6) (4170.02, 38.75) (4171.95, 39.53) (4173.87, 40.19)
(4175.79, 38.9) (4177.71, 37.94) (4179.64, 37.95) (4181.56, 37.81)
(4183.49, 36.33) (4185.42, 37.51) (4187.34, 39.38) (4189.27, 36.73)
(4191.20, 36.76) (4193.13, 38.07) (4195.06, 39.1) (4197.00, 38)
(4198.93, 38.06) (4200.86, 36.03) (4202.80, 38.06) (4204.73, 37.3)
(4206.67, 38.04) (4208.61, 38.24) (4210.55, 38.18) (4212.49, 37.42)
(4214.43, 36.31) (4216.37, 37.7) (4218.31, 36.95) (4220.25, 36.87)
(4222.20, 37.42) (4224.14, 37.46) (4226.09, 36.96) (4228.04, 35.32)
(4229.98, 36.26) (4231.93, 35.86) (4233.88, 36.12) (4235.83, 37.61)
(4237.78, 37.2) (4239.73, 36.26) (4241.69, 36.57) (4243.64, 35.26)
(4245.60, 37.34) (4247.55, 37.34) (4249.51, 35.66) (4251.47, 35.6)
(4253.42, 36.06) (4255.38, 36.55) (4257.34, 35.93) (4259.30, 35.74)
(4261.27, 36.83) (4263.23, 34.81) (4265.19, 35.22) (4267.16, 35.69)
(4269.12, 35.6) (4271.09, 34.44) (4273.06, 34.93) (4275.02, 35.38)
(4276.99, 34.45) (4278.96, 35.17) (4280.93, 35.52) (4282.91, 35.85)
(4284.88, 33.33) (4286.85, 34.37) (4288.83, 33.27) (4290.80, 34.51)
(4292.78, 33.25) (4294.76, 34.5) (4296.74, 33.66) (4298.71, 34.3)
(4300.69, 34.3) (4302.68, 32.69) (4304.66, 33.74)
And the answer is 0.40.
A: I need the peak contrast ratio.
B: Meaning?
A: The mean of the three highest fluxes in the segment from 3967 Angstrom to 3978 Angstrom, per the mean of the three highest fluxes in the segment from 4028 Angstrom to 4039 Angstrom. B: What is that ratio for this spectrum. 0.95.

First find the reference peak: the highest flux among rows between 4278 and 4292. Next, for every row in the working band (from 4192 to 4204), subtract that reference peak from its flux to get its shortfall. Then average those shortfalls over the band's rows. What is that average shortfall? 2.0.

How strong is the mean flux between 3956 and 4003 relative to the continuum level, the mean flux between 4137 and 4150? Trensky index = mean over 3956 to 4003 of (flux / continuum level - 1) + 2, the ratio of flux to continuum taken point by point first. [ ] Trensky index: 2.07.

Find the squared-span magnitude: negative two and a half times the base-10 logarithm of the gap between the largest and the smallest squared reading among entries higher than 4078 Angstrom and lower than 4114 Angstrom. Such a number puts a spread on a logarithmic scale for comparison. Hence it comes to -6.40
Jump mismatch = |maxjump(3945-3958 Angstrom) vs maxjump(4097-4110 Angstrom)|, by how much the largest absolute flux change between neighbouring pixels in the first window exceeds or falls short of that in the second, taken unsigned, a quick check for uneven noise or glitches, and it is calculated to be 1.0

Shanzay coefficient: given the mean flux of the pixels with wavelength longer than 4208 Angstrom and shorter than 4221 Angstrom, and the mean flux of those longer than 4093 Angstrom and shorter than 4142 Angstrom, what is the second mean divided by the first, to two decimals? 0.97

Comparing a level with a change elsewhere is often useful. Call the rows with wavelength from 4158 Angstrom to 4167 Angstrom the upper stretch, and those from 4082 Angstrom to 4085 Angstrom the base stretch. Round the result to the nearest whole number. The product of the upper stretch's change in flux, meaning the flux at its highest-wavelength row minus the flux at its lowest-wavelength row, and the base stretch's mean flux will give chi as 13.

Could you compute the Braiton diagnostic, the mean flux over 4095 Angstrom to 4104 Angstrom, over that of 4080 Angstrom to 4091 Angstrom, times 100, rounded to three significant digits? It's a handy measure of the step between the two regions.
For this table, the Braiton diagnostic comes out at 90.6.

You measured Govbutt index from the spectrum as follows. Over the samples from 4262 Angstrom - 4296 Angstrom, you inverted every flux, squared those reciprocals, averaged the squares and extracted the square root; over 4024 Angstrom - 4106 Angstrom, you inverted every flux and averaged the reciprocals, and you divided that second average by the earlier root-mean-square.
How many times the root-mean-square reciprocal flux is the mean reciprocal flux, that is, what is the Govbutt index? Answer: 0.884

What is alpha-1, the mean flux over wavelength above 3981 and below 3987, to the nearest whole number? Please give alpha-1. 42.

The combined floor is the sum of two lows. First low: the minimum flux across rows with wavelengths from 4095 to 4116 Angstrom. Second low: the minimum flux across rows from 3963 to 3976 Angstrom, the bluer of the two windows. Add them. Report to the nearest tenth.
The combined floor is 71.4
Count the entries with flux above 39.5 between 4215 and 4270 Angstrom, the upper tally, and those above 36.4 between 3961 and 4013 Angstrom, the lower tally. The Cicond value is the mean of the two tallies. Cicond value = 14.0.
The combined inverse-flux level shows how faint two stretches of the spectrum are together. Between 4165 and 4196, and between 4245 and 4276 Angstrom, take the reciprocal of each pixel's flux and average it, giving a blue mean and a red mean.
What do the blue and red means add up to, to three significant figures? 0.0540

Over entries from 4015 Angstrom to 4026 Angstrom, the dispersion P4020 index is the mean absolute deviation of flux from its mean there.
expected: 0.56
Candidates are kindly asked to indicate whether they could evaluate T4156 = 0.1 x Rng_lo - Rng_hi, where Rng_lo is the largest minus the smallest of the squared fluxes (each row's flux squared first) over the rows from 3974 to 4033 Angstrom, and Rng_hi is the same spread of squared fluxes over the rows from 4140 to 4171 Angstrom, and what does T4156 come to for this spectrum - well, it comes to -318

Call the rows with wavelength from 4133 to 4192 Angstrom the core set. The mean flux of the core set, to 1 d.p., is 38.4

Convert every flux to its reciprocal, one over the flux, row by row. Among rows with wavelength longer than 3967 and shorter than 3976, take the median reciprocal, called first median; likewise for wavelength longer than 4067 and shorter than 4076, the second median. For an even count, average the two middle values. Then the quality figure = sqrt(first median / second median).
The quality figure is 1.00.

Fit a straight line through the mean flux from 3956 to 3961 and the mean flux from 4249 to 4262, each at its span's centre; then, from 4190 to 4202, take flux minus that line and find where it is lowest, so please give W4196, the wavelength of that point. 4200.86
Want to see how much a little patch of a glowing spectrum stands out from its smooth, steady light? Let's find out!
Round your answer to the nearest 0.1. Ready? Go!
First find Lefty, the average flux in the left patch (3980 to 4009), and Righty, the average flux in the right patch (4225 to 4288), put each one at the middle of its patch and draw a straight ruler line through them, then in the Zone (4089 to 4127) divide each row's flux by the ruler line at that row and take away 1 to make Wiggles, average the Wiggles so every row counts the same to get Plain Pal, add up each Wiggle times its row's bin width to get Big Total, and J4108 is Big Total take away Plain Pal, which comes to -3.9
